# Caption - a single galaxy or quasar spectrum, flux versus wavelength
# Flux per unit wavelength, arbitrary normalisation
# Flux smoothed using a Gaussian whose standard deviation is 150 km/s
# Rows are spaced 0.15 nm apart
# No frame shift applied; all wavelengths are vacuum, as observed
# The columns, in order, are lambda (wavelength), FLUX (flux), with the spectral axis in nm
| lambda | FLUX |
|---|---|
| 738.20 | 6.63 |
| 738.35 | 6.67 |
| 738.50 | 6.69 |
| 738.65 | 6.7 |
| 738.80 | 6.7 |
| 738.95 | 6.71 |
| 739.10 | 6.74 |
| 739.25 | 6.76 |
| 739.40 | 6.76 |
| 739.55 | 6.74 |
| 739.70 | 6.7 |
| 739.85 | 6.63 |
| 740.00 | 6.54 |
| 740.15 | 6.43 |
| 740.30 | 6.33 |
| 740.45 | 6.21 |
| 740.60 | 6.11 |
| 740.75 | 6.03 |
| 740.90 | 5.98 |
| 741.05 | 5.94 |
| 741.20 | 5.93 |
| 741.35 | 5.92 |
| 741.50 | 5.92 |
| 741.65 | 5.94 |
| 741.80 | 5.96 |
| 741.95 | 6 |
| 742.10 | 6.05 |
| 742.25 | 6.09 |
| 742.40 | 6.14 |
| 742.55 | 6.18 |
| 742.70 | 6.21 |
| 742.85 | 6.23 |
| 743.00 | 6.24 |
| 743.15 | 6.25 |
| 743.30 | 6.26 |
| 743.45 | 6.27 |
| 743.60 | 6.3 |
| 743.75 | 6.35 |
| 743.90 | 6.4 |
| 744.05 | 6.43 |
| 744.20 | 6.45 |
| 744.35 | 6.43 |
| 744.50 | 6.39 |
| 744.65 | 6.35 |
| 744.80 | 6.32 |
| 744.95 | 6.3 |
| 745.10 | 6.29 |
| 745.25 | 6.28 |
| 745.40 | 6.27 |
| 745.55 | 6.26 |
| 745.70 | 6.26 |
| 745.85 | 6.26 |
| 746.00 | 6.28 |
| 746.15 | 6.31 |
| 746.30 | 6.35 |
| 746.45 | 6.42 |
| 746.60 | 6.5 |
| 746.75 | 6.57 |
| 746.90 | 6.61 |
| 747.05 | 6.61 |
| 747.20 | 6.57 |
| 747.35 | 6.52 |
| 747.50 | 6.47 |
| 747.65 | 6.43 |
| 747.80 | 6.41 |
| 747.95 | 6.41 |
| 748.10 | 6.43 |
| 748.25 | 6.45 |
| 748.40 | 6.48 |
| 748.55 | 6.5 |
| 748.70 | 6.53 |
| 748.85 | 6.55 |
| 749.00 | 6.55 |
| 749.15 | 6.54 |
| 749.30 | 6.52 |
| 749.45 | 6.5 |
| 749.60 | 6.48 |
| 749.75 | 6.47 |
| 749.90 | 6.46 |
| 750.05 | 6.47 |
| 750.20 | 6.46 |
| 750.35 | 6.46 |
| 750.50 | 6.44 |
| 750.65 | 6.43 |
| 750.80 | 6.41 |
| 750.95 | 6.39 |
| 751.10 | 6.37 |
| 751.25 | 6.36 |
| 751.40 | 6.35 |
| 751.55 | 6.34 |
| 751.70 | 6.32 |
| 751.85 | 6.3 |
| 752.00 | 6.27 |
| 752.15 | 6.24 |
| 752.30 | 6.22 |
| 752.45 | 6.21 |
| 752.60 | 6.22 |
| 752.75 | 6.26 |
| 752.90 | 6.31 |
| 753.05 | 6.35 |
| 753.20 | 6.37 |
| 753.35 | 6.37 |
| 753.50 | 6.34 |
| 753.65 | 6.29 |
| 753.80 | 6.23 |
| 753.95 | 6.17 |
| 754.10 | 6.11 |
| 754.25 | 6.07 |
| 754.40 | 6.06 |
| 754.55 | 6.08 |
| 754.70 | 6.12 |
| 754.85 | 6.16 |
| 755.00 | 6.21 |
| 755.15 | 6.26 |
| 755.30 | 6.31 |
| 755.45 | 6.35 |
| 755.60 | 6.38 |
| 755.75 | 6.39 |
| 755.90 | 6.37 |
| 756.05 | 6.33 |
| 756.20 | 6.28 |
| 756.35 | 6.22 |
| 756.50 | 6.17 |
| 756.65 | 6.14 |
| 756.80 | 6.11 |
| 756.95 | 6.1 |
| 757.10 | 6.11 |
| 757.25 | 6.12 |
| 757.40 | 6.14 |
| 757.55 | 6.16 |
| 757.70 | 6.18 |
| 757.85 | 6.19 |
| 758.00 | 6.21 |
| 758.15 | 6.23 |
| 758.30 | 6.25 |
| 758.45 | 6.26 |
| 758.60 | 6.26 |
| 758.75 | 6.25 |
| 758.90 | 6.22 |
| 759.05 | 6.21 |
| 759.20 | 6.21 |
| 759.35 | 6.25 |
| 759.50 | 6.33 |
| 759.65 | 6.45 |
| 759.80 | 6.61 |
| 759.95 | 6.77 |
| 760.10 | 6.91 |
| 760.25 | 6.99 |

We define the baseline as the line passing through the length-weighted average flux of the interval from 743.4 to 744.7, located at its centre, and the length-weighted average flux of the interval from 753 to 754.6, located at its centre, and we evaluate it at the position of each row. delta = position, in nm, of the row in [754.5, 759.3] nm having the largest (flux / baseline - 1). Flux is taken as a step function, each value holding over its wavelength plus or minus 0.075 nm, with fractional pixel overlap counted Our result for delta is 755.75 nm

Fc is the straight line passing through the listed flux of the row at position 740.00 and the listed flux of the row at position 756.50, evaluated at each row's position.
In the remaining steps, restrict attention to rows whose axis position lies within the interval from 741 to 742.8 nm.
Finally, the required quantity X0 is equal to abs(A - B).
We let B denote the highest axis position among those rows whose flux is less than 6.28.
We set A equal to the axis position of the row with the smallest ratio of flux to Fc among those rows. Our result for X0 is 1.35 nm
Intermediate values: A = 741.35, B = 742.70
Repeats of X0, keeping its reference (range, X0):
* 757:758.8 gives 1.65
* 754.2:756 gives 0.75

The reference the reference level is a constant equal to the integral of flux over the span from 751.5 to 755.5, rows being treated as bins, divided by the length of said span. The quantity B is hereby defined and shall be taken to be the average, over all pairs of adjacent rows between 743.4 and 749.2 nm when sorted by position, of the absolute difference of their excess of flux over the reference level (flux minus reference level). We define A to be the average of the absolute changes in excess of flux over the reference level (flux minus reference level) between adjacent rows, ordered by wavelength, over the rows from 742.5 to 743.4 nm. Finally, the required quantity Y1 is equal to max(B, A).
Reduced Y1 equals 0.028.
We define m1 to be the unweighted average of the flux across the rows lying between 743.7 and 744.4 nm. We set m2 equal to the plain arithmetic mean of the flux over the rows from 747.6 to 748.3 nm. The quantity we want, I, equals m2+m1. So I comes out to 12.8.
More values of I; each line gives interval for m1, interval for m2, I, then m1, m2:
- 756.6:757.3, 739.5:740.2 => 12.7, 6.12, 6.61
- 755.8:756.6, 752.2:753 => 12.5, 6.27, 6.24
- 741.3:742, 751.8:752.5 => 12.2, 5.95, 6.25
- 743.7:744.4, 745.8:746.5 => 12.7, 6.41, 6.32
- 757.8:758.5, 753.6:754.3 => 12.4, 6.23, 6.17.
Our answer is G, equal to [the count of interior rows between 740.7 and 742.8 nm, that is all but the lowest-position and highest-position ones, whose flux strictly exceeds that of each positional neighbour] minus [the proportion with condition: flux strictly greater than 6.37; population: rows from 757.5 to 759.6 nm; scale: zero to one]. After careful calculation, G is 0.0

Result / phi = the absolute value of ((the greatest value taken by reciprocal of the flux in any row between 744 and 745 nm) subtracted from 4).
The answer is 3.841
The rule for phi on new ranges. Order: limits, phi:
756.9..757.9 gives 3.836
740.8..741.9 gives 3.831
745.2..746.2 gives 3.840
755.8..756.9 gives 3.836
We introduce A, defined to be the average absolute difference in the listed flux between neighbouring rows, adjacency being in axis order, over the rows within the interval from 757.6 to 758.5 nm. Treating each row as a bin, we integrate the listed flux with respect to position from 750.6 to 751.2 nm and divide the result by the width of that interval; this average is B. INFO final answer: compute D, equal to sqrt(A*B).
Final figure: 0.32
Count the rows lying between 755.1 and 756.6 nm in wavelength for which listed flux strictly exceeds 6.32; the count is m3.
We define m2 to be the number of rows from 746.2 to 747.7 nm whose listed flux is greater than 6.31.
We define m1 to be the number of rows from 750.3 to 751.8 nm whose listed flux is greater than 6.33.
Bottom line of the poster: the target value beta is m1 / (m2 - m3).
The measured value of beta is 1.8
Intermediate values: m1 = 9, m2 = 10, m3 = 5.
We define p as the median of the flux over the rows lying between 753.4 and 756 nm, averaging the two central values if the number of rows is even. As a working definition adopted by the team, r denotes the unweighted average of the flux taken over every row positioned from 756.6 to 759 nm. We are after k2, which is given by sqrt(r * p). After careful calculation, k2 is 6.21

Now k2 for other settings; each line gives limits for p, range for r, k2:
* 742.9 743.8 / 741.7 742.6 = 6.17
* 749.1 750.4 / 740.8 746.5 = 6.34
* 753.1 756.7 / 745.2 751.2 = 6.34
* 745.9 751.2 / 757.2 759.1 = 6.34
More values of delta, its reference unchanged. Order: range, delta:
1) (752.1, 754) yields 753.35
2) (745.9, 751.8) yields 747.05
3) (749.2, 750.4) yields 749.30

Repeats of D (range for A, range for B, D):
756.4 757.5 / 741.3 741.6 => 0.33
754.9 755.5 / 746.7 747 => 0.55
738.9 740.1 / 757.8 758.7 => 0.49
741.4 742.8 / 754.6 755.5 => 0.48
